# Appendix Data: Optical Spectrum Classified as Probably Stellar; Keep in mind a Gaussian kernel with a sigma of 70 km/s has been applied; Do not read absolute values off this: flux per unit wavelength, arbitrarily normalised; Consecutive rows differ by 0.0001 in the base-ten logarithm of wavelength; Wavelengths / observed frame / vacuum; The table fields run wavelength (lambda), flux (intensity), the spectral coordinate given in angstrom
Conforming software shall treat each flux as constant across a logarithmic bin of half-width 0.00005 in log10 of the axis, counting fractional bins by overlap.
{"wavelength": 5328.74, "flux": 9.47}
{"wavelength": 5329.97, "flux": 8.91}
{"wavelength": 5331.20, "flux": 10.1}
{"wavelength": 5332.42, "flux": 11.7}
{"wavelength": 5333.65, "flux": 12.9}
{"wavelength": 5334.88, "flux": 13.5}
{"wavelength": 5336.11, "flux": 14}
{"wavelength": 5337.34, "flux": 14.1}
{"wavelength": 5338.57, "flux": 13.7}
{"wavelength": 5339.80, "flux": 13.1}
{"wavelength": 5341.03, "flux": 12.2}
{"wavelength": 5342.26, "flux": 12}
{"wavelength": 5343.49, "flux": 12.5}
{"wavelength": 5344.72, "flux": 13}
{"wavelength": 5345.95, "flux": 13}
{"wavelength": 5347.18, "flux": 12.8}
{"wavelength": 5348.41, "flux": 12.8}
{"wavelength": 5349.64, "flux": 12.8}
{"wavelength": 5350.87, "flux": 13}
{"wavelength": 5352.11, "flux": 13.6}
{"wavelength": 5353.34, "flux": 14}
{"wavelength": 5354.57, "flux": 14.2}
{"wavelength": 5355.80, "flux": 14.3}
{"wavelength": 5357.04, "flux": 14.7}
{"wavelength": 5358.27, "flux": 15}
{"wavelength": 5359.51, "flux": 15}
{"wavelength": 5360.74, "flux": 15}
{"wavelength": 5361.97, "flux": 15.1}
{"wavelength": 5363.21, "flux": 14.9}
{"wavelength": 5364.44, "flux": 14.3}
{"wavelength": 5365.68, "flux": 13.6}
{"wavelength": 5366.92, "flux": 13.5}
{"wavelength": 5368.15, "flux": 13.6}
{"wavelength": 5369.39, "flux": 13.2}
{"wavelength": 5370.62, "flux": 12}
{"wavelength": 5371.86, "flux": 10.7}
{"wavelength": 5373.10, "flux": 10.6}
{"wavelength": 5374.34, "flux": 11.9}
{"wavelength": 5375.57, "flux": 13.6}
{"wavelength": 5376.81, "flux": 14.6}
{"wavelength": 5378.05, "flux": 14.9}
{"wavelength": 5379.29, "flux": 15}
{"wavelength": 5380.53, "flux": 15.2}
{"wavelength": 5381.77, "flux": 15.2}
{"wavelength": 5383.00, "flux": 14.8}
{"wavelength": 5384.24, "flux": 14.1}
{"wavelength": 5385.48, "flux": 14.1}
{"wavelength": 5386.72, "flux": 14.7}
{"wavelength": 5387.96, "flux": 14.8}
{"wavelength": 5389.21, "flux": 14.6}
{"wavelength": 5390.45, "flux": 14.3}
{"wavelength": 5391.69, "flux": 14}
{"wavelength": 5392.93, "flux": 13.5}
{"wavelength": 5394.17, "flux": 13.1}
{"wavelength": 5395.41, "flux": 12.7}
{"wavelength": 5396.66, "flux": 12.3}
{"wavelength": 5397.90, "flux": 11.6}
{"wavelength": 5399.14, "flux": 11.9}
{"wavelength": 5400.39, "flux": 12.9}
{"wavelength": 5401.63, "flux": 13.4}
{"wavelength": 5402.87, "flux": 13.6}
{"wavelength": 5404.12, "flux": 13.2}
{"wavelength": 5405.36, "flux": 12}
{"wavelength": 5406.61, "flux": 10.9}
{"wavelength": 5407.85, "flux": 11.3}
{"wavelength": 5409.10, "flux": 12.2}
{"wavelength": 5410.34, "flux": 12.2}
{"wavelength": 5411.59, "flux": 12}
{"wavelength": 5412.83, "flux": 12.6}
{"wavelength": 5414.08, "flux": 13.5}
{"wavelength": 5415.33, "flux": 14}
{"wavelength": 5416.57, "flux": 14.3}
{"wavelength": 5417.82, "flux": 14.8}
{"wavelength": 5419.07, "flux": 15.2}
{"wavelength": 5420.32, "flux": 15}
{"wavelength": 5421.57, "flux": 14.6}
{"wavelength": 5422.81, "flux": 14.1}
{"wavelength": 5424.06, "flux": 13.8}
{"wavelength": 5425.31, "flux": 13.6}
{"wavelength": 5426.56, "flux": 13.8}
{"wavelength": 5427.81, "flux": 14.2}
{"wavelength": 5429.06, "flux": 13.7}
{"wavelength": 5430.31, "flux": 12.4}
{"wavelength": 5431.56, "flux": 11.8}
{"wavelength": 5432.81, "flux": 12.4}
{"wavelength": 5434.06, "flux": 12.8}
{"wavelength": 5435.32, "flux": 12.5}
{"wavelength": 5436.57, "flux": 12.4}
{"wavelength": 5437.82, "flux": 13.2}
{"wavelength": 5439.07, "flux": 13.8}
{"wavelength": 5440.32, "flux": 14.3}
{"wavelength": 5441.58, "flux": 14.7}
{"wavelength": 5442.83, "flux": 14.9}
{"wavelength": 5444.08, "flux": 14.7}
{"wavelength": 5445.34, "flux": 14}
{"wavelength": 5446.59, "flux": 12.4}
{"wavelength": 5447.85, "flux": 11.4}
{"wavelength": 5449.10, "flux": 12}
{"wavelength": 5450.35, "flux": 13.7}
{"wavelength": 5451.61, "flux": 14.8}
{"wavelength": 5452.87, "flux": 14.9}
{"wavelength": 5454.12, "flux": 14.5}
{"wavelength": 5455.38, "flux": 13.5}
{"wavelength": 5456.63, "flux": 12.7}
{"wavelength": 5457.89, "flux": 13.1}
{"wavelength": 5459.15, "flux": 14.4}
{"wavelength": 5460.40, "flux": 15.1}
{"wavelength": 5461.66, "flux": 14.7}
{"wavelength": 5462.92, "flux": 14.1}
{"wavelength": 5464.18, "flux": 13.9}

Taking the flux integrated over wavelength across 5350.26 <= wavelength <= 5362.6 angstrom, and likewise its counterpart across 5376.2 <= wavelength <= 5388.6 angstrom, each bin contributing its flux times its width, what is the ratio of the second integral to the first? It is 1.029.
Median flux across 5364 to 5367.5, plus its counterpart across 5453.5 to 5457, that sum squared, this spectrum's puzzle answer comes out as 734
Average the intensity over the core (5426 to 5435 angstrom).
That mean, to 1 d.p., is 13.0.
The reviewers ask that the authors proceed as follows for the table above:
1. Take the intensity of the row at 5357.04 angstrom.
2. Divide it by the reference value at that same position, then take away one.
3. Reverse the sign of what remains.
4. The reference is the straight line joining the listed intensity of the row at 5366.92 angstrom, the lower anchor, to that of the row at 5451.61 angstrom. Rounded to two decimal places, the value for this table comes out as -0.10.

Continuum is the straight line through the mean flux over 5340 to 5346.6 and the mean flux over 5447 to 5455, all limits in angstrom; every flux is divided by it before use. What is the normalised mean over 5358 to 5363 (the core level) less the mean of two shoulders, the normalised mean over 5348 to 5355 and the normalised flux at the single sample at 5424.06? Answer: 0.13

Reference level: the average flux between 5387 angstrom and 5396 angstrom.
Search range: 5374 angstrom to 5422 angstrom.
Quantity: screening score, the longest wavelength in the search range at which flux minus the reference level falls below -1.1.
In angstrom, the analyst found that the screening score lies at 5412.83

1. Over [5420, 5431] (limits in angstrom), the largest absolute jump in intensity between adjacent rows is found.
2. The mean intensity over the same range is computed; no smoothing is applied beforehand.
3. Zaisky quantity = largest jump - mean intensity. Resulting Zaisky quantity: -12.6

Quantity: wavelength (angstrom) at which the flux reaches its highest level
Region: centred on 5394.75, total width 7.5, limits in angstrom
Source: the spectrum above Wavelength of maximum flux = 5391.69 angstrom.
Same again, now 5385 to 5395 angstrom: 5387.96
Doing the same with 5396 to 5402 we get 5401.63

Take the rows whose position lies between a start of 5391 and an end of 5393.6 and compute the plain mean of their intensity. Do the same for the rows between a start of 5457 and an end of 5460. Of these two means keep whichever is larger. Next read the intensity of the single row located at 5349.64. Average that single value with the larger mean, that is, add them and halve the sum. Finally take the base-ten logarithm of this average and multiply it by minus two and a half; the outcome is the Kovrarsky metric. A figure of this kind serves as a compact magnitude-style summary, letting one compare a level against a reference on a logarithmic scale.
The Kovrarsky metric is -2.81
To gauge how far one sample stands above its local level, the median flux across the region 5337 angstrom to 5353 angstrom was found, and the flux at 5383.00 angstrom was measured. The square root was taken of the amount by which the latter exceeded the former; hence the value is 1.3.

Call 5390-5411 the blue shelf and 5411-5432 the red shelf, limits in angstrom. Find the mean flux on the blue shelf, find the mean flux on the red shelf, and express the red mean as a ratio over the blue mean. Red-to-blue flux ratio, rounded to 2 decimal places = 1.09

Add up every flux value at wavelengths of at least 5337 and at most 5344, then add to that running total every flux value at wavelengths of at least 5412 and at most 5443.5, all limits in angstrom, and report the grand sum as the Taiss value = 420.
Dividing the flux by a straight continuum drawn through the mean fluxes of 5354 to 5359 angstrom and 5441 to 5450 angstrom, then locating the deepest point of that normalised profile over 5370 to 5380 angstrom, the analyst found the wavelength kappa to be 5373.10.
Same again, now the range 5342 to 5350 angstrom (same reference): 5342.26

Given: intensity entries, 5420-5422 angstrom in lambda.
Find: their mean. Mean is 14.8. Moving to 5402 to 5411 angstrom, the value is 12.2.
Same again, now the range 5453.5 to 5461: 13.9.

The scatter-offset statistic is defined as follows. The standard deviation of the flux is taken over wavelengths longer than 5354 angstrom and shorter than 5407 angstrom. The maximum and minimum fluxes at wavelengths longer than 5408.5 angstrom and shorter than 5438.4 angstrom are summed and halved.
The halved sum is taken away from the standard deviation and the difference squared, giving 149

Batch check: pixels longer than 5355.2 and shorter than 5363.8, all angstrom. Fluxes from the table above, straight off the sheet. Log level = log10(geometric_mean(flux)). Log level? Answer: 1.172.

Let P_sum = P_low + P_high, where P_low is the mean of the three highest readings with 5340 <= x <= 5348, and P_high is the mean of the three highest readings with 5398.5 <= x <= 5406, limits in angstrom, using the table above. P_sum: 26.3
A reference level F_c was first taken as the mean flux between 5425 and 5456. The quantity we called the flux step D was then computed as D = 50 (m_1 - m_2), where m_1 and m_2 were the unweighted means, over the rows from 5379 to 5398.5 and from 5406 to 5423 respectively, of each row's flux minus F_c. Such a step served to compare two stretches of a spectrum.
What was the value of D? 33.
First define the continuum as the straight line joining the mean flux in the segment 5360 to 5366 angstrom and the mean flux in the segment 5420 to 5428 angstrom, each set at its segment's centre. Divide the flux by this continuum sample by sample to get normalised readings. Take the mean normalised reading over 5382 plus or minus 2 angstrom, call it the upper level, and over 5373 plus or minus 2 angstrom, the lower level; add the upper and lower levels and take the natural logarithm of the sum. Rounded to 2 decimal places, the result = 0.59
